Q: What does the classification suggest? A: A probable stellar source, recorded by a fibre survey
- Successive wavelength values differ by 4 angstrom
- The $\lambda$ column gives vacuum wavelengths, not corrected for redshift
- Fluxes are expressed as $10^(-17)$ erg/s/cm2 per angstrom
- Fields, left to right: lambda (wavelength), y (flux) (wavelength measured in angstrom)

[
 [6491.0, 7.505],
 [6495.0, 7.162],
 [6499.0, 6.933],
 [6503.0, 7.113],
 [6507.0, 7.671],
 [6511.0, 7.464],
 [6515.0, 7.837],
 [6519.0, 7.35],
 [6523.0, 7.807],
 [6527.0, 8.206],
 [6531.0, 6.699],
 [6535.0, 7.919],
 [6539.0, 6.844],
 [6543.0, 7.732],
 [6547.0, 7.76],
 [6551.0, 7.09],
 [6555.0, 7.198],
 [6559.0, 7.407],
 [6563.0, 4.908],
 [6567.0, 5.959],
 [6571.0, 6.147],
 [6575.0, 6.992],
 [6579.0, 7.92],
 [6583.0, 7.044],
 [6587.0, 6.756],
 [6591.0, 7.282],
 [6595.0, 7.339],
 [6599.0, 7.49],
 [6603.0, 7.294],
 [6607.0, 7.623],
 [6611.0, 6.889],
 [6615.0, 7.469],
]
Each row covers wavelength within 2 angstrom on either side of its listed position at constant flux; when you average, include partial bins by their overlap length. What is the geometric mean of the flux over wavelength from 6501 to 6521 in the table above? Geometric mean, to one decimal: 7.5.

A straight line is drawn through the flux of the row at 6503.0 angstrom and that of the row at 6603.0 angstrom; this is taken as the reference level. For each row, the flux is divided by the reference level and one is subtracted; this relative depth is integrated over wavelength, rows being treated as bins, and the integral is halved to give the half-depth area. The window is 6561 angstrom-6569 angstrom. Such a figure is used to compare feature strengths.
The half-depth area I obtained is -1.0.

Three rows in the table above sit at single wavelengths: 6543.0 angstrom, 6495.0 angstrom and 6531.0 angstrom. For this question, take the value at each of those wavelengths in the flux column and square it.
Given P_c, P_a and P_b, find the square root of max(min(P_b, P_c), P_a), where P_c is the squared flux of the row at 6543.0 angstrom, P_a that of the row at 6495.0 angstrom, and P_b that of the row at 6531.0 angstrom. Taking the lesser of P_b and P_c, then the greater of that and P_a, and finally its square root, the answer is 7.2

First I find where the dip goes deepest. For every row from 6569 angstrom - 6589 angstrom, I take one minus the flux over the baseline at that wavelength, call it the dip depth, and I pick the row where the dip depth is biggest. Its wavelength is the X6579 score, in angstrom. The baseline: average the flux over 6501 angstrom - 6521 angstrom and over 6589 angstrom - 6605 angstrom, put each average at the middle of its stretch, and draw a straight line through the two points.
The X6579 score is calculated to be 6571.0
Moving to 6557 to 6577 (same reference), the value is 6563.0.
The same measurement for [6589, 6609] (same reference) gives 6591.0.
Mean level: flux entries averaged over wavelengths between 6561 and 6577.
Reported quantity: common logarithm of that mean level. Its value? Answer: 0.78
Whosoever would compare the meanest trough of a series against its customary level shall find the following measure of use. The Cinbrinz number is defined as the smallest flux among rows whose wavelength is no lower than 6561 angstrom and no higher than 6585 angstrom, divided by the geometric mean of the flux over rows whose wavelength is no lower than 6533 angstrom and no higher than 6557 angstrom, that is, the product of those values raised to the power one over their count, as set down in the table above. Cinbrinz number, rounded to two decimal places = 0.66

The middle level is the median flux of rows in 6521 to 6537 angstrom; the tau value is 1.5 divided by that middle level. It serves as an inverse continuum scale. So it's 0.191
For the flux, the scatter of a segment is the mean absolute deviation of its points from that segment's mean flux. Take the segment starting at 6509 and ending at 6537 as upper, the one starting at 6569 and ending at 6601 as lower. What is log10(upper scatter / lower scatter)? 0.0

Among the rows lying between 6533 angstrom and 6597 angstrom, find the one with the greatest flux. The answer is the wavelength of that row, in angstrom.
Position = 6579.0 angstrom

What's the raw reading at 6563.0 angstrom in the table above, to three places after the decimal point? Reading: 4.908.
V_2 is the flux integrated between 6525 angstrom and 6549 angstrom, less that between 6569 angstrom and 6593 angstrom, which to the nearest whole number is 12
